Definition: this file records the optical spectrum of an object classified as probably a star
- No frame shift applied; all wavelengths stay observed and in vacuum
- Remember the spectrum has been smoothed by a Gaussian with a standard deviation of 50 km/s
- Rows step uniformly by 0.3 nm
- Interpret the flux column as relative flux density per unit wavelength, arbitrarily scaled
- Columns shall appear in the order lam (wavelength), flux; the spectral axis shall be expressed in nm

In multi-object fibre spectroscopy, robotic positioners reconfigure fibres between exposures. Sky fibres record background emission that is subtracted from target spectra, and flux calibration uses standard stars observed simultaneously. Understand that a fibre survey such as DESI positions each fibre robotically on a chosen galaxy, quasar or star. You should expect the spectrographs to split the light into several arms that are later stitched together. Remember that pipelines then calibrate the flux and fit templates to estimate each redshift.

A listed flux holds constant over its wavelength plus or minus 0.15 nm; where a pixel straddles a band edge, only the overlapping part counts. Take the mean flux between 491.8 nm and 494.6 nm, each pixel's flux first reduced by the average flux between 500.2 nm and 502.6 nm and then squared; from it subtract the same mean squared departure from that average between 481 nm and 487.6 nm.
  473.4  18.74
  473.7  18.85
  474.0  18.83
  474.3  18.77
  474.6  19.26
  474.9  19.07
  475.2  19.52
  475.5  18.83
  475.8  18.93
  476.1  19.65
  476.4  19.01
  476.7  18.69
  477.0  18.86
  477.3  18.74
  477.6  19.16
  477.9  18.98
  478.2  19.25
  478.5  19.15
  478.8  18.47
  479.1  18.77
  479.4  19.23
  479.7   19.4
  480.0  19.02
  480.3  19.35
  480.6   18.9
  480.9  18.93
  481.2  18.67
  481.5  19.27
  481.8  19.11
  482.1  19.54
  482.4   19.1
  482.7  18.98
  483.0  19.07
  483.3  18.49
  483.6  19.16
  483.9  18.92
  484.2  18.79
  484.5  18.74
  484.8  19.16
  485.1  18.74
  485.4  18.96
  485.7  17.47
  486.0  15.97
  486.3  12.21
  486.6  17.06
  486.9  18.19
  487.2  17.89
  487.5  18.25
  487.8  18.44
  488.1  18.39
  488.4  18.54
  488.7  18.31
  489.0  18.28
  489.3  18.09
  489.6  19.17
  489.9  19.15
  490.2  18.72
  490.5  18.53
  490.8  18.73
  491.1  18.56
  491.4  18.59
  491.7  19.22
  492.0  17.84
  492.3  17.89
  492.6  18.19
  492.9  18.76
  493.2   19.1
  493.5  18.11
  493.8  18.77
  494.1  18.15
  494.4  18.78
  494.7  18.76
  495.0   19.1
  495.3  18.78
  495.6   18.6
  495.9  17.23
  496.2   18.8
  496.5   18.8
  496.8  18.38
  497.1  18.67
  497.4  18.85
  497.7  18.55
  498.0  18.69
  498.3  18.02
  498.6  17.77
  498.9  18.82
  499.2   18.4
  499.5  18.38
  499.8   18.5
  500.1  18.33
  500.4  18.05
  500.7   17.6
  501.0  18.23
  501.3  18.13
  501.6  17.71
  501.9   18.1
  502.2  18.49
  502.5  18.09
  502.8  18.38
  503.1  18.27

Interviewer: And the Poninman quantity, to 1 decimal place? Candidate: -2.1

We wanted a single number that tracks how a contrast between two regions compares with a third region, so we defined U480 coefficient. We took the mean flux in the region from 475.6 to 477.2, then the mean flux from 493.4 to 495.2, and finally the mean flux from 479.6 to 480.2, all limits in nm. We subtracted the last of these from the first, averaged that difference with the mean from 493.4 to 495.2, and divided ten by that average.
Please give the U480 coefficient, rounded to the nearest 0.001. 1.085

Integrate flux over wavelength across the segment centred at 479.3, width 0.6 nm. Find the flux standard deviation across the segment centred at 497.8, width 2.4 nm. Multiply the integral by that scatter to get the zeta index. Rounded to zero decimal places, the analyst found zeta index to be 4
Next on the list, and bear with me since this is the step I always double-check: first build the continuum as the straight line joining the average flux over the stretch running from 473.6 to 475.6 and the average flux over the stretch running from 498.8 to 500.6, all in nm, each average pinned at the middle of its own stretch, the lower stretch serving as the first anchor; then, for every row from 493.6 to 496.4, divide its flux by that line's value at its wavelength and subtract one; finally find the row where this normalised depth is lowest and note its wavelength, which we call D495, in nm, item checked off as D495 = 495.9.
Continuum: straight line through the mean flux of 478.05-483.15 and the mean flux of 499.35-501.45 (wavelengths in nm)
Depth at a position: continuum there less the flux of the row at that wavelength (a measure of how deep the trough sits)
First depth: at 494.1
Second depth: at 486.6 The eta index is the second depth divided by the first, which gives 5.6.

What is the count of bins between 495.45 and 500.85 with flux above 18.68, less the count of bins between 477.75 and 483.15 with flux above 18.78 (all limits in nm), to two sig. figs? -10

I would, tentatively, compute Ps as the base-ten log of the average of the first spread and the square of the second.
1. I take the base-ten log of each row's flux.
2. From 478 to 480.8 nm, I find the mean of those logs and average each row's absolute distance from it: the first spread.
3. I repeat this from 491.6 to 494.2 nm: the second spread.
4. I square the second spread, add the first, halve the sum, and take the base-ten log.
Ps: -2.55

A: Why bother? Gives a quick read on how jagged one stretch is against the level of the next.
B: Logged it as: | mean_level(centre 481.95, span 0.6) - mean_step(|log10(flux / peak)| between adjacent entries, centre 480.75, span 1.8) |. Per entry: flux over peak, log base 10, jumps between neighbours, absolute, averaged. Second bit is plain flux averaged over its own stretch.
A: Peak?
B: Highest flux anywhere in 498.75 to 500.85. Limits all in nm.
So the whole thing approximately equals 19.3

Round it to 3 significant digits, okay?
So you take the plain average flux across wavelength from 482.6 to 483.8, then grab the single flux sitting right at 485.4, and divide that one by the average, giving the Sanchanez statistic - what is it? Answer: 1.00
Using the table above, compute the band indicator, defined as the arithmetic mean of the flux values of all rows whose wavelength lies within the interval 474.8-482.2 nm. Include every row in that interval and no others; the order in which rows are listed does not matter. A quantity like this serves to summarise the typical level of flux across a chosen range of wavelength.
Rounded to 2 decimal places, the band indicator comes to 19.06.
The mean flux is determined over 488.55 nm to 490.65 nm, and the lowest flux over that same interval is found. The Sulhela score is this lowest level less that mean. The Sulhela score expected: -0.52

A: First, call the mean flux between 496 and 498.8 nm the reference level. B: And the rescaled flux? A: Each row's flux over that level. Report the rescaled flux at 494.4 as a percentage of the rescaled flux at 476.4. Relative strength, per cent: 99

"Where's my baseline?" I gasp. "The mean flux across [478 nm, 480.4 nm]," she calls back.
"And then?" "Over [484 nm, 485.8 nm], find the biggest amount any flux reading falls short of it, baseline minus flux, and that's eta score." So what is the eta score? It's 1.6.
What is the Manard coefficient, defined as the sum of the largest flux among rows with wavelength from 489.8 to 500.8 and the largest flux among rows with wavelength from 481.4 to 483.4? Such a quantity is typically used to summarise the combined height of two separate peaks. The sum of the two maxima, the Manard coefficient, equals 38.8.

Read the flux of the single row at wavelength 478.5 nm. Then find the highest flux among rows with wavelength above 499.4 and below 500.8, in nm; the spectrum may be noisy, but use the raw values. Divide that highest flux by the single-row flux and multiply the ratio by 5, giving 4.83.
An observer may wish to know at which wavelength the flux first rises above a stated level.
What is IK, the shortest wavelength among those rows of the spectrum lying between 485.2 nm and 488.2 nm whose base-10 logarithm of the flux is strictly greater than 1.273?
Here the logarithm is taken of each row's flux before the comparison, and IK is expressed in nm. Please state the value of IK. 485.4 nm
